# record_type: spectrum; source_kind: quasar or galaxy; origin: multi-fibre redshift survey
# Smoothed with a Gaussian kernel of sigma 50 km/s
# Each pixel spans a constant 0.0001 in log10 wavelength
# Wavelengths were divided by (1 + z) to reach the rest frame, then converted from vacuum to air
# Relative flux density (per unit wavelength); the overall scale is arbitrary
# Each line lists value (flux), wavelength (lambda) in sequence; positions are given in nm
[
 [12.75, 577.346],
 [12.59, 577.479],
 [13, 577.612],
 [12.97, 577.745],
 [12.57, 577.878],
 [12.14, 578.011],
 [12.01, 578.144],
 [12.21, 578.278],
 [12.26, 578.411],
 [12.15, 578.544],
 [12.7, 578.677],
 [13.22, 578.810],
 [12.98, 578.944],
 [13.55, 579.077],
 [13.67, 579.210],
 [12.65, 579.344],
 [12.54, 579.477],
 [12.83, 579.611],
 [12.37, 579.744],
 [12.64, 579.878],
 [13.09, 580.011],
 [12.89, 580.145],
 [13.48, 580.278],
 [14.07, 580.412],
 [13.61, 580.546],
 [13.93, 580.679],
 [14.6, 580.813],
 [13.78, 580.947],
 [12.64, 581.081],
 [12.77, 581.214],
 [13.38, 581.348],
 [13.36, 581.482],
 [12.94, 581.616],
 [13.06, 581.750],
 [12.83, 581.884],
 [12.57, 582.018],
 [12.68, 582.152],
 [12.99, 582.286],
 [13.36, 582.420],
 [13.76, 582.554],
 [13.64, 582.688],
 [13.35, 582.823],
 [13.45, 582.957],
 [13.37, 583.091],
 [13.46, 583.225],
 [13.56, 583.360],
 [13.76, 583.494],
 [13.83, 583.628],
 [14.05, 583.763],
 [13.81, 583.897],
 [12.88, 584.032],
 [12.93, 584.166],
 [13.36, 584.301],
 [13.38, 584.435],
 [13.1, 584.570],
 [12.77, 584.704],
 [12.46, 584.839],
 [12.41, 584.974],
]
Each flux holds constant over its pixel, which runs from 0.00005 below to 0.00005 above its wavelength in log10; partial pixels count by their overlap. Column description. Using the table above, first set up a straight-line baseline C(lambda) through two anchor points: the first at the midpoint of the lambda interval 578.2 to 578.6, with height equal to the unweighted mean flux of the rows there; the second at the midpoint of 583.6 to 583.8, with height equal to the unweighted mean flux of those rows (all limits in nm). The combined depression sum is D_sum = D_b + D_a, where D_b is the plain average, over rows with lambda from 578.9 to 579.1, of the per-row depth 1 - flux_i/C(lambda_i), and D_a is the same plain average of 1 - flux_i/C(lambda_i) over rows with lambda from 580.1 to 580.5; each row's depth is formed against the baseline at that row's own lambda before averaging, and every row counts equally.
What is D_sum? -0.12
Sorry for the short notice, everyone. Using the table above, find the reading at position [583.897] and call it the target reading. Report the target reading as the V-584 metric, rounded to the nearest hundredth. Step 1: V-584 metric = 13.81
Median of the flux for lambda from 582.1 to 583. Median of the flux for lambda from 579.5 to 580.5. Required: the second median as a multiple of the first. 0.965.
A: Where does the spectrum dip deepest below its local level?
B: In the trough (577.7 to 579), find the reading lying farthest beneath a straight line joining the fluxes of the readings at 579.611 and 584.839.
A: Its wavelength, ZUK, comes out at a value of 578.144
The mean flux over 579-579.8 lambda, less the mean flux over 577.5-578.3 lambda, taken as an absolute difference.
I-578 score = 0.45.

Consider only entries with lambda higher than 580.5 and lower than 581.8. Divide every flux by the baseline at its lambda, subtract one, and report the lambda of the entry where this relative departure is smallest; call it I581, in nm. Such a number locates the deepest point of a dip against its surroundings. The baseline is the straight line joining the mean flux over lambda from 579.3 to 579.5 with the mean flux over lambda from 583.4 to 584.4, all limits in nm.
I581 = 581.081 nm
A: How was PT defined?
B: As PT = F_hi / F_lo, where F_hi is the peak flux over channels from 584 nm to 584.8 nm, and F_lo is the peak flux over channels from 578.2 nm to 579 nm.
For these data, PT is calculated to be 1.012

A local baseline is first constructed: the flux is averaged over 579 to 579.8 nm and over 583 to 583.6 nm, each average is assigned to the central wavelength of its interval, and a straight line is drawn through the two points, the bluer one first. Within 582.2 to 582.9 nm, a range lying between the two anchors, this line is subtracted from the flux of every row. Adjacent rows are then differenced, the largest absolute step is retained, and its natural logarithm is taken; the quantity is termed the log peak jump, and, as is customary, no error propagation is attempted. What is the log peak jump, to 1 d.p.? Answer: -1.0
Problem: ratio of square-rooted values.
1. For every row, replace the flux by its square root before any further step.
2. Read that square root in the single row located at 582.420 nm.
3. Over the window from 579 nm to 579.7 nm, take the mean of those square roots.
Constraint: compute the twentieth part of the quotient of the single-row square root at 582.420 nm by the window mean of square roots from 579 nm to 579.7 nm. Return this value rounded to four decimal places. 0.0506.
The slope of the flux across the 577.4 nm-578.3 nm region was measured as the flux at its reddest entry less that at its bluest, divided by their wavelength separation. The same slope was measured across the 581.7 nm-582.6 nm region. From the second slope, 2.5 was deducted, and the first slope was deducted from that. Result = -1.2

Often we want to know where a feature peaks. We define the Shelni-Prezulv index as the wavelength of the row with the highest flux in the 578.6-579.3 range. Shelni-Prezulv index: 579.210 nm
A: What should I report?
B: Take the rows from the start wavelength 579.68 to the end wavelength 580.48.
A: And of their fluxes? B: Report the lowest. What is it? 12.37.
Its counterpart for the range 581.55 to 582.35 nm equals 12.57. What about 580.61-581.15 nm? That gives 12.64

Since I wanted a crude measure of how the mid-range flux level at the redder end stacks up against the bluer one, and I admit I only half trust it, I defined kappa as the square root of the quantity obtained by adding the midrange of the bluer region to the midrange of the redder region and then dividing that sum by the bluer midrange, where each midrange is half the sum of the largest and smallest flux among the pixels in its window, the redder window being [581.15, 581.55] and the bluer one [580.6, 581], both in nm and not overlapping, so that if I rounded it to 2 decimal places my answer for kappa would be 1.39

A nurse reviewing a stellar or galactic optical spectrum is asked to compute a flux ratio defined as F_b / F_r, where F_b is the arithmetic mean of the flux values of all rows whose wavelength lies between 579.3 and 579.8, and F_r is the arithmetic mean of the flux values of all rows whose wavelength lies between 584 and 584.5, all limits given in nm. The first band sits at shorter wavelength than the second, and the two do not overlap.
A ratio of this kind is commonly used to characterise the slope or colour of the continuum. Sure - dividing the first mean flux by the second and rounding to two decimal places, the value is 0.96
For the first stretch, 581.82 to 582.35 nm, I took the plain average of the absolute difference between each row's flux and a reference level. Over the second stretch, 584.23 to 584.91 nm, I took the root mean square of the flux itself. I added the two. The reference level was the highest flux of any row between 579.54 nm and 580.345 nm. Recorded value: 13.7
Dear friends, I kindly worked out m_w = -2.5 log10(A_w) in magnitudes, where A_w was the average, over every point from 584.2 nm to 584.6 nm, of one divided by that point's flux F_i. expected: 2.81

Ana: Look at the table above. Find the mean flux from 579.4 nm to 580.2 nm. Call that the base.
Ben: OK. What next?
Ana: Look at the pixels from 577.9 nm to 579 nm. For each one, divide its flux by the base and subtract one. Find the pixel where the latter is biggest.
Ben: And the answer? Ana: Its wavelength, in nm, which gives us 578.810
